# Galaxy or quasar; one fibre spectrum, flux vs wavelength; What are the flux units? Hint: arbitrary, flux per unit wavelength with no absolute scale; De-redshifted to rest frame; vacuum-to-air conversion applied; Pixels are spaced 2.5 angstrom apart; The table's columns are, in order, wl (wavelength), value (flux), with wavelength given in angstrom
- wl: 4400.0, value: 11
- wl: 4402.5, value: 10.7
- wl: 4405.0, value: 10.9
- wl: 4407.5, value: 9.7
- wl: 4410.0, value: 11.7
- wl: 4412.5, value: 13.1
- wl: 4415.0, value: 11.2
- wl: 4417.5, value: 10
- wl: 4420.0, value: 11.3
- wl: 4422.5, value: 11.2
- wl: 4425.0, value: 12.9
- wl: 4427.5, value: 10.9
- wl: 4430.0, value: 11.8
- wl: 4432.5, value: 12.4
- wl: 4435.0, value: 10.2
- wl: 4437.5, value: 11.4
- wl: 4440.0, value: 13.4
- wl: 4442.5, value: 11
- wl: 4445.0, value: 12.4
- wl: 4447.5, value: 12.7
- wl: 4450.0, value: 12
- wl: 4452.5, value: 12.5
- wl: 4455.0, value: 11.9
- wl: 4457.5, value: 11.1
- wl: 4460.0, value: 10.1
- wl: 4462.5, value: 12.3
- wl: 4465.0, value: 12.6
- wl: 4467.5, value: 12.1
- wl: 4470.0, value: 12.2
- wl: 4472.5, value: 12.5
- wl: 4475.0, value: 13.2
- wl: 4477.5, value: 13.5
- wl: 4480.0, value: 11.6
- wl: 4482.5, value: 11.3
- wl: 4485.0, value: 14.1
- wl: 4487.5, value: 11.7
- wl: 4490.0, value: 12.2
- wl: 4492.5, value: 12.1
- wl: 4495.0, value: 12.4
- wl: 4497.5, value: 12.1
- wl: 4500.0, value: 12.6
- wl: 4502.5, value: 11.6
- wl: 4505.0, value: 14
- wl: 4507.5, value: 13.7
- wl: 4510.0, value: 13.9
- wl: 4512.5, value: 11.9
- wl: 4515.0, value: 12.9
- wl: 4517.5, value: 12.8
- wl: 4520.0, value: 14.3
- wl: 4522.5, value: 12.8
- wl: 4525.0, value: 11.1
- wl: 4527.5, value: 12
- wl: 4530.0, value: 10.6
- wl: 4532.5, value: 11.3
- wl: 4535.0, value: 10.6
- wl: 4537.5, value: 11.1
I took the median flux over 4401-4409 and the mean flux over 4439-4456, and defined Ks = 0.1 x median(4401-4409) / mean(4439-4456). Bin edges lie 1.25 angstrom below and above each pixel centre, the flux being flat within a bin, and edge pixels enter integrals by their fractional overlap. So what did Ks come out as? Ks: 0.087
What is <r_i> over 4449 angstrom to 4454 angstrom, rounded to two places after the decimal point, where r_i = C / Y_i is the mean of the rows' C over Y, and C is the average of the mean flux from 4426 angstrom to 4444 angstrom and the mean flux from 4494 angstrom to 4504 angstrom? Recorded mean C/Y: 0.97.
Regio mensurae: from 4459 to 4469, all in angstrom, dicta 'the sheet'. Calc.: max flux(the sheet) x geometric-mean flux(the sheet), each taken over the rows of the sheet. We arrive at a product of 148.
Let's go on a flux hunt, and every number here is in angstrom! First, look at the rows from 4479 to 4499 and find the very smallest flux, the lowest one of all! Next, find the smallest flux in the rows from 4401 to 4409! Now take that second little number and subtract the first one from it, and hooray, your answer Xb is -1.6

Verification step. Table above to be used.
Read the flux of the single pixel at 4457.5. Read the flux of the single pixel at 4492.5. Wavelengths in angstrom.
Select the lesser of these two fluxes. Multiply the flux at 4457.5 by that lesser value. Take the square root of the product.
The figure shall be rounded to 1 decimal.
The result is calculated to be 11.1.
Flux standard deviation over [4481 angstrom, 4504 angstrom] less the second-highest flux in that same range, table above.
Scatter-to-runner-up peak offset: -11.8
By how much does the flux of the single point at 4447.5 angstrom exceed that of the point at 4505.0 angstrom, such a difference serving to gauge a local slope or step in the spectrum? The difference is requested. -1.3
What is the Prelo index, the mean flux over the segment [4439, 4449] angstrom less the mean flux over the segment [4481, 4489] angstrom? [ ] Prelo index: 0.0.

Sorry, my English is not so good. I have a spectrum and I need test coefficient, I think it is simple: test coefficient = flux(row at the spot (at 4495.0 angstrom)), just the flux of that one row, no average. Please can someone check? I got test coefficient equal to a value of 12.4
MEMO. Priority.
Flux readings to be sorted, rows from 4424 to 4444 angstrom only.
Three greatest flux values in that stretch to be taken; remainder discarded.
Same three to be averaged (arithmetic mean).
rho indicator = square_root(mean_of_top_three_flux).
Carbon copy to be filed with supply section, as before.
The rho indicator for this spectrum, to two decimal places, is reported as 3.59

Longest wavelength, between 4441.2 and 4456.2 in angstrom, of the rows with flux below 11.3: 4442.5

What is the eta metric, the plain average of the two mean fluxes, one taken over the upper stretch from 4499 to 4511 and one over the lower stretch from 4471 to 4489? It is 12.9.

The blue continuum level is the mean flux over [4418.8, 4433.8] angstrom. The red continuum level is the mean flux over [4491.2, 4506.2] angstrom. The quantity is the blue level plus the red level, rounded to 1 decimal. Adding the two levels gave 24.2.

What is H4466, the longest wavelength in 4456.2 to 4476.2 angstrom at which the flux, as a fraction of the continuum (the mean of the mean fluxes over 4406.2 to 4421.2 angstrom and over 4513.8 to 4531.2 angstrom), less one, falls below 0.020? 4460.0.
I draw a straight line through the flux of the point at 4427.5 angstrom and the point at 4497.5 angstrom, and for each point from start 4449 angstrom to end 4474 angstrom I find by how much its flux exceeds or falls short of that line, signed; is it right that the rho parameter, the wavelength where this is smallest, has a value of 4460.0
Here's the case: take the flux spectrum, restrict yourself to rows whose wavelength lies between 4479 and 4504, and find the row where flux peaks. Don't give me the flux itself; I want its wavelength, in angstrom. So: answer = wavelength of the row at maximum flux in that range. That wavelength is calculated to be 4485.0 angstrom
